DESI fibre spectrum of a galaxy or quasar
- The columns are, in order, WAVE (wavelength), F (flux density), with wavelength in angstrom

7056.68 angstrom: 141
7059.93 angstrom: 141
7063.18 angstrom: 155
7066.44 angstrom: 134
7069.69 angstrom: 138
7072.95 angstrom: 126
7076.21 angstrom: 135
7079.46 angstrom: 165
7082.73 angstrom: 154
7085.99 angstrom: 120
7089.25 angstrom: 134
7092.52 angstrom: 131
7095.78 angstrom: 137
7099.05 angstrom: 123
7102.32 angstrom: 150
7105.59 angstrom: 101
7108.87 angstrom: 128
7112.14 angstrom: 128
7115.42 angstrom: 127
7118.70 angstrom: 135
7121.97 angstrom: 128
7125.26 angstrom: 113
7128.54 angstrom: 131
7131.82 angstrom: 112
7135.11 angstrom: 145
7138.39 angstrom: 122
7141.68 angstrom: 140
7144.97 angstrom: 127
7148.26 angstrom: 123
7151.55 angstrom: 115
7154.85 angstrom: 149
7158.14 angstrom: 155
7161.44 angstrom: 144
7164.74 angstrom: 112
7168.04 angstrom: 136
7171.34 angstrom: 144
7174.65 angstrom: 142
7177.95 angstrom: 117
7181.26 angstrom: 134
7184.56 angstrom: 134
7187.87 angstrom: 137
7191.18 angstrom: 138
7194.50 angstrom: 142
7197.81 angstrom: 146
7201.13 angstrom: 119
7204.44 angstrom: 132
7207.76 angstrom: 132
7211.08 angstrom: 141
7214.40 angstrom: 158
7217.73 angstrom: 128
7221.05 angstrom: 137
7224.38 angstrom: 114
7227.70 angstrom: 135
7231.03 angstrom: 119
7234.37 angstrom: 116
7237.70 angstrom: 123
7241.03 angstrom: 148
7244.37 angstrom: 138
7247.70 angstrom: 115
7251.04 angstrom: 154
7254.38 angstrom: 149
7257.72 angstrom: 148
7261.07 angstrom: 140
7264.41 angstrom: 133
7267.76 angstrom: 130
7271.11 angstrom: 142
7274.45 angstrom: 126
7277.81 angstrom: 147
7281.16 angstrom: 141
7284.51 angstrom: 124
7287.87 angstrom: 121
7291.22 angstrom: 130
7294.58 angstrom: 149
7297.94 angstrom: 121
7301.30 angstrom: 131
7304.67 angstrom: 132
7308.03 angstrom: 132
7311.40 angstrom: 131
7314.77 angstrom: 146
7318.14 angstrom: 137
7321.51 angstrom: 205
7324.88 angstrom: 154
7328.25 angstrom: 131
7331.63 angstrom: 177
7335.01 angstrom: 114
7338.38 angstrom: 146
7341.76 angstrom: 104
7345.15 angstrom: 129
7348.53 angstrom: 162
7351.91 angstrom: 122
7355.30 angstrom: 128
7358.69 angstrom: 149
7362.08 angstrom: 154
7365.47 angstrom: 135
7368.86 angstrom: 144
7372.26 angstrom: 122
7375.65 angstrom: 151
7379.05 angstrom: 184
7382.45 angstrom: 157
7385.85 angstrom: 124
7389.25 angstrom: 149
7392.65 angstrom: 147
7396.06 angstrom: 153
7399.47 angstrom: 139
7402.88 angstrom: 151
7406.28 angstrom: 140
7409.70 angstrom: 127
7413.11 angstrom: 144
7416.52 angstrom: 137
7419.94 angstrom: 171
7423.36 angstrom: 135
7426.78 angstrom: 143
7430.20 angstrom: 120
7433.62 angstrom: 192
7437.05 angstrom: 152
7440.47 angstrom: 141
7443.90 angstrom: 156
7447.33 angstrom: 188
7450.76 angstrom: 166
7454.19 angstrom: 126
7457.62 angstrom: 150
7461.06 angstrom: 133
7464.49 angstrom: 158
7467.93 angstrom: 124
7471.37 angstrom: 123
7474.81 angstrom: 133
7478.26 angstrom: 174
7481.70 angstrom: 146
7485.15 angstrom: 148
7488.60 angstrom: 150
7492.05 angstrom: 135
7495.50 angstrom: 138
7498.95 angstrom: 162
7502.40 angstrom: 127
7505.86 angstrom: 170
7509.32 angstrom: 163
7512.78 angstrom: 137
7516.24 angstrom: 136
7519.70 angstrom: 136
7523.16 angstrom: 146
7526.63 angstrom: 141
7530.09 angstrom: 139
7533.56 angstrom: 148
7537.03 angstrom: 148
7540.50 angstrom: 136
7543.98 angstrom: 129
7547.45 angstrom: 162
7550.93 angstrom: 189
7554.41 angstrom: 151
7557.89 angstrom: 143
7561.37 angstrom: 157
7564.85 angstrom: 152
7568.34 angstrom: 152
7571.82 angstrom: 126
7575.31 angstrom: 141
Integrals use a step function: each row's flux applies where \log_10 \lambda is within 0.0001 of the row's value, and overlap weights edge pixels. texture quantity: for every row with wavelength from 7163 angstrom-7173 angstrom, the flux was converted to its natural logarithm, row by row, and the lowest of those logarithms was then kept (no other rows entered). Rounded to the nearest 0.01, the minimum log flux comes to 4.72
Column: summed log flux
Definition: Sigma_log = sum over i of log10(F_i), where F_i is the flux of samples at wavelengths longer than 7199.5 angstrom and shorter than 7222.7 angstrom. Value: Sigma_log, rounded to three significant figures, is 14.9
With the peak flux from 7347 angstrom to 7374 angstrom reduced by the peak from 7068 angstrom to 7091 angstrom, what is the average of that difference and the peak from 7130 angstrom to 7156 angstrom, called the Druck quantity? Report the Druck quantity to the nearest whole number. 73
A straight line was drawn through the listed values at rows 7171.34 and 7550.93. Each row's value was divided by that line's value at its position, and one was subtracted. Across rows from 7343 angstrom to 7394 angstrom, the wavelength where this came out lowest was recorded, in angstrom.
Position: 7372.26 angstrom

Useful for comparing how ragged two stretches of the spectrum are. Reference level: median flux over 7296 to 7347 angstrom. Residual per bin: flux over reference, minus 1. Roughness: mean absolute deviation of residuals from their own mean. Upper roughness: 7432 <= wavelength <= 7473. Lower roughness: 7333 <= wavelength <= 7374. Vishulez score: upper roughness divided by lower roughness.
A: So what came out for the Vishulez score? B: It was 1.26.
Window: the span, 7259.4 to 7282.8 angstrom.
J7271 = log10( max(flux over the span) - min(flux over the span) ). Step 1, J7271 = 1.32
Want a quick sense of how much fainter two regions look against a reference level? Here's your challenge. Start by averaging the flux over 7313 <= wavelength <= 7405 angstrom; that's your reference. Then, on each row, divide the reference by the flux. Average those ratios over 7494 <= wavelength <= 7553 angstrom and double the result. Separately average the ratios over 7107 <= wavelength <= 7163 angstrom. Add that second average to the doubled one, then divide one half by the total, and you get 0.161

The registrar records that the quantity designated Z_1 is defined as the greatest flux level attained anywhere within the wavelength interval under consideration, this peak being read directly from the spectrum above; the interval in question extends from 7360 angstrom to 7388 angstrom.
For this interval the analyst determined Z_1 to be 184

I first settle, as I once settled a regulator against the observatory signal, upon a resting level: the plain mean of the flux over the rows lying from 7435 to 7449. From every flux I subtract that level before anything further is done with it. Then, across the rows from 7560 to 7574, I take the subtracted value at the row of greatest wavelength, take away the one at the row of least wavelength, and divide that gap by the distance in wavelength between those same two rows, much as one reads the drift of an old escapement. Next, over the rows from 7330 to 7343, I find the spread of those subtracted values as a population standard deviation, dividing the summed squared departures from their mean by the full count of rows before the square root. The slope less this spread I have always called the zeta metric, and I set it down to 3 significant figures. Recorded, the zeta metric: -31.6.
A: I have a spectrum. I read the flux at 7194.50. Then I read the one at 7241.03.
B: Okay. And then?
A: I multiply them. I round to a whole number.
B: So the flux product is 21016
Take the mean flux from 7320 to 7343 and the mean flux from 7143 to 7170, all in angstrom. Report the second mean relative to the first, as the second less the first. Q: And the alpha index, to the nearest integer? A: -15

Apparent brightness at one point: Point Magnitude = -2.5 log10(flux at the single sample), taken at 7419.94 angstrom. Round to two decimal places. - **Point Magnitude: -5.58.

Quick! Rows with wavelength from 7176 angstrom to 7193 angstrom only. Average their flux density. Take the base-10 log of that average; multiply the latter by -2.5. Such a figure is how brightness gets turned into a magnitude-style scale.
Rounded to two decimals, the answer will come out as -5.30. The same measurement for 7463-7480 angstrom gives -5.38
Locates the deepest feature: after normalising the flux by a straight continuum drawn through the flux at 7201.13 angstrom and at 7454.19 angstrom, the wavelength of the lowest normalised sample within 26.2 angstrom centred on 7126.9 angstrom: 7131.82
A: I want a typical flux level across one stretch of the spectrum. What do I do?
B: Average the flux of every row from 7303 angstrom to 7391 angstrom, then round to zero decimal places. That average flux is 143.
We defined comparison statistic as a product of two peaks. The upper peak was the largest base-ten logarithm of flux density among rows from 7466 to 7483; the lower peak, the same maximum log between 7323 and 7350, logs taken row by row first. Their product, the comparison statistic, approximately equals 5.04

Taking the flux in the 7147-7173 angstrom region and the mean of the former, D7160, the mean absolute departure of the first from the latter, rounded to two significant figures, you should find 14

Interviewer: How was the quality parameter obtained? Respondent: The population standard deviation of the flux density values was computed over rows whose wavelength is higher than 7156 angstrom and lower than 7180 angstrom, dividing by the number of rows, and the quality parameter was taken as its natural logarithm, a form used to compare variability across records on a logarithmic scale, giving 2.7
